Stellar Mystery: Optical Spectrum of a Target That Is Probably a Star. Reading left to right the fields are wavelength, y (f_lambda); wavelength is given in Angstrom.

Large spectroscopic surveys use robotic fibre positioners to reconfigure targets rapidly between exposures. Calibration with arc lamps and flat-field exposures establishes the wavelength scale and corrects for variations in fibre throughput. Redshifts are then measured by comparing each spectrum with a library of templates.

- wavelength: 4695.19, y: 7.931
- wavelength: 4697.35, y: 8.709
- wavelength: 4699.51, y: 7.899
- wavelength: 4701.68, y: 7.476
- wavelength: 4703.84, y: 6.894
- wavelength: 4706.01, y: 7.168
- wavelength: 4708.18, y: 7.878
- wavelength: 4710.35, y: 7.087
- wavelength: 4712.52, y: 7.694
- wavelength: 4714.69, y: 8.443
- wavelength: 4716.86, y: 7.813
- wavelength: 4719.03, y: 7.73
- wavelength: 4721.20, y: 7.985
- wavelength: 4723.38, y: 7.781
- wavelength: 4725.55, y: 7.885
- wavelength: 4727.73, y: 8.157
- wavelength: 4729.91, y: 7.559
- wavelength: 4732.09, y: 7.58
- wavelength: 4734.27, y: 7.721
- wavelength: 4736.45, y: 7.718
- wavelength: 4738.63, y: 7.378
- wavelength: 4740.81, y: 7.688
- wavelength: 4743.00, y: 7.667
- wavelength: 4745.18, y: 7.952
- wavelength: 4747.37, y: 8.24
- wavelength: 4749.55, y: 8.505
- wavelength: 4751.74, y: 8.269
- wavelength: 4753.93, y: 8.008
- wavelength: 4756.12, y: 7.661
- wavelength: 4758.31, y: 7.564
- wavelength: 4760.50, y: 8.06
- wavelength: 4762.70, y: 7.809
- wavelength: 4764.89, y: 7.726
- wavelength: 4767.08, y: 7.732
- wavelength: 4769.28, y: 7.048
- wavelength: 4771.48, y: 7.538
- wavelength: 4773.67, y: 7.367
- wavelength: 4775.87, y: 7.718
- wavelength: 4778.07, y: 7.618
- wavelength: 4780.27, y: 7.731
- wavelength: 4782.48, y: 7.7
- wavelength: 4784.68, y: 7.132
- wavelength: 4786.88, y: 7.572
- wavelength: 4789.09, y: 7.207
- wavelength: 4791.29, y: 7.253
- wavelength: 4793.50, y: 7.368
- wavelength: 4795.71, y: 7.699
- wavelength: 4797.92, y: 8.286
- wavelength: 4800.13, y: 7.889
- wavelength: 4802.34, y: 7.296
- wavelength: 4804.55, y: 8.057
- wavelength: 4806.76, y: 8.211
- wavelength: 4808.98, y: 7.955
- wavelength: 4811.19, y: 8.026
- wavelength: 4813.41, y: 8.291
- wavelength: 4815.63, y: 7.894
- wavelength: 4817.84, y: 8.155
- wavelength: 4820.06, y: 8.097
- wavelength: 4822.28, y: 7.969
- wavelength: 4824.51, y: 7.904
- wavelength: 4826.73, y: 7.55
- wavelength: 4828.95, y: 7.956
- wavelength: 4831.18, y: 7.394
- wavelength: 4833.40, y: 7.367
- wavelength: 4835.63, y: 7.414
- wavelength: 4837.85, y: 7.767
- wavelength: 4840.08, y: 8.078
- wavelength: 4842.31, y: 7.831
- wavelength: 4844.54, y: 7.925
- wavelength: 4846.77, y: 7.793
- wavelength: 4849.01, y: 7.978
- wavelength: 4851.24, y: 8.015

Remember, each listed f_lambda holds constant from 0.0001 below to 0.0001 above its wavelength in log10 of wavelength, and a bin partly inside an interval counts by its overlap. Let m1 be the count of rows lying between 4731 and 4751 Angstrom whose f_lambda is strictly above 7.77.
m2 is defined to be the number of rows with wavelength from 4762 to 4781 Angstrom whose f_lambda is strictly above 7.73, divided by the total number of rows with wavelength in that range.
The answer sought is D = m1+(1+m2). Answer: 4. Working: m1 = 3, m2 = 0.33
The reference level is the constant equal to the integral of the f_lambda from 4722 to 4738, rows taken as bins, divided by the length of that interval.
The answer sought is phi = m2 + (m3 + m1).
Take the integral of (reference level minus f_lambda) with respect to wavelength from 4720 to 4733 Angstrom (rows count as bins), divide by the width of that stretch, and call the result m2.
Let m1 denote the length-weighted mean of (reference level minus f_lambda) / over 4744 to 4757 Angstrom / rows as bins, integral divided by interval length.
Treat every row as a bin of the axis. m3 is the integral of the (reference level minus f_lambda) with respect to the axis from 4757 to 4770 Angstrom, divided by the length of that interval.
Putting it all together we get -0.33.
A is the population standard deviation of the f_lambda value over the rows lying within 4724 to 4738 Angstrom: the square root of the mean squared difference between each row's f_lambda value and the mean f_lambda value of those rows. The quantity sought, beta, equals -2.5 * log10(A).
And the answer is 1.73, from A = 0.20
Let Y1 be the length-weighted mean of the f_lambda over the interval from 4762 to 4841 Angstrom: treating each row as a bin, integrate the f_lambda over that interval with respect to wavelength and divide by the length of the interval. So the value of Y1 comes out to 7.72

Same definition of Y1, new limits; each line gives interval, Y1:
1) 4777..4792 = 7.46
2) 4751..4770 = 7.77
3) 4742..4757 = 8.05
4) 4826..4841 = 7.65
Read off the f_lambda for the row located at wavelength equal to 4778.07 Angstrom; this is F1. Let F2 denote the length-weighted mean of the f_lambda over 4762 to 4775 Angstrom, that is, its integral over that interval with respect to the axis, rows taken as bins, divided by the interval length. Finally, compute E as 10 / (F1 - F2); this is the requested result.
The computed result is 122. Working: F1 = 7.618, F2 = 7.54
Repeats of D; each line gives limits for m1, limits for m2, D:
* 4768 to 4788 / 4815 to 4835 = 2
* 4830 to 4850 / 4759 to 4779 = 6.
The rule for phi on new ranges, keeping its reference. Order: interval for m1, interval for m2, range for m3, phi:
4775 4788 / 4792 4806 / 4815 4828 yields 0.02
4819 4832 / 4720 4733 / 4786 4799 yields 0.08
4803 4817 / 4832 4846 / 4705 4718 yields -0.17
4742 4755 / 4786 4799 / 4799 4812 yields -0.29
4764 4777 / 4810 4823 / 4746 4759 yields -0.36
